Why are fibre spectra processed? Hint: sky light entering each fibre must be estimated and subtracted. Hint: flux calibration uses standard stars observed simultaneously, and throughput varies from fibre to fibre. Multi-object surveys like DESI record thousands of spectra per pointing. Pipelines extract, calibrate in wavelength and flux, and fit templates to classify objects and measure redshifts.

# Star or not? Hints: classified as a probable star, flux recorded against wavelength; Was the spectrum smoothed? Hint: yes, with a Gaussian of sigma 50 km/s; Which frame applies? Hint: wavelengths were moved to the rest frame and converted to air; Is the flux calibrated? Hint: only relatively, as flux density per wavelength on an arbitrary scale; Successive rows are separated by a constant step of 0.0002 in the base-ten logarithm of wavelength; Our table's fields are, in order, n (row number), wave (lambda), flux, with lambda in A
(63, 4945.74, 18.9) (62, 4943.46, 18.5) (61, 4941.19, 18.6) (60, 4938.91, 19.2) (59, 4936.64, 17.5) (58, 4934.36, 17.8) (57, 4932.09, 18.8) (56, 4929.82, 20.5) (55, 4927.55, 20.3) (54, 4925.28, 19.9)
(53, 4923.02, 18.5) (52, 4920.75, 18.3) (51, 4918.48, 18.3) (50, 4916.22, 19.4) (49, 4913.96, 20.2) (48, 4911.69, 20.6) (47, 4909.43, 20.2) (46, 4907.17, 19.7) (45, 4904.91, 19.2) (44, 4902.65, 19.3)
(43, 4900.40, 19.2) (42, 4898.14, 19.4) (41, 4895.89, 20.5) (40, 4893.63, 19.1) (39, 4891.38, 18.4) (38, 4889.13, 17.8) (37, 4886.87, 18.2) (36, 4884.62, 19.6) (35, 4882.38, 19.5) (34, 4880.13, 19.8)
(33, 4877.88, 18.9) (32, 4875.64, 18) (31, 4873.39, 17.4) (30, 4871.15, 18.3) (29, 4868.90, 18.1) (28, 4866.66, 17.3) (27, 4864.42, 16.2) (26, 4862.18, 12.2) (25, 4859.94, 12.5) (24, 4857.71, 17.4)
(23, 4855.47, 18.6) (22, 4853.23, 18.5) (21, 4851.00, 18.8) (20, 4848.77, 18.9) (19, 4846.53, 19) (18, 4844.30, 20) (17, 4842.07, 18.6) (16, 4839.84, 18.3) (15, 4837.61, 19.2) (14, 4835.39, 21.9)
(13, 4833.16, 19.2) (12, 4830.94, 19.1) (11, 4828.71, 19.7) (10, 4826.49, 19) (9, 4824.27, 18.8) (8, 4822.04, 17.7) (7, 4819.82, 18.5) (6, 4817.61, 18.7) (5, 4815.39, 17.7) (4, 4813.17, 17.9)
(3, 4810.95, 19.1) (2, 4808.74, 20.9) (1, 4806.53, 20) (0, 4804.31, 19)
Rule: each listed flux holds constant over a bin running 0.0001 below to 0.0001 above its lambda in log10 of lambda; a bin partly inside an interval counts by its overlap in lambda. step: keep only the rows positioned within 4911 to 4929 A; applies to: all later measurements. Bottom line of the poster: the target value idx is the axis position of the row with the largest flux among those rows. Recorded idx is 4911.69 A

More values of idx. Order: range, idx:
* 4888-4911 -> 4895.89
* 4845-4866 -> 4846.53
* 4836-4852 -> 4844.30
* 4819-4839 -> 4835.39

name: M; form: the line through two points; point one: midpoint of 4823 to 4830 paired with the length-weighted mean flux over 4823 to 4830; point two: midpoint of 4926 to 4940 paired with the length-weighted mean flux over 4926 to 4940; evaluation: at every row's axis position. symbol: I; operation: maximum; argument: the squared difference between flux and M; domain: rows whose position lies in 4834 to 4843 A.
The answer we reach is 8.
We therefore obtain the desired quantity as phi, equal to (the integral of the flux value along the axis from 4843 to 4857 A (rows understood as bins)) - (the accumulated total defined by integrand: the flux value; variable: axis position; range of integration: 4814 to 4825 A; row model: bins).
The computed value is 64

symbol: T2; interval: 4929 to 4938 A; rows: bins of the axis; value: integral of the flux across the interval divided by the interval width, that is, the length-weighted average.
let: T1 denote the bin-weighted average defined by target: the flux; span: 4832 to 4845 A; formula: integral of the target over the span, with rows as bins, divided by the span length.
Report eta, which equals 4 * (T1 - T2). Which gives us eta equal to 4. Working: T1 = 19.5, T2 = 18.6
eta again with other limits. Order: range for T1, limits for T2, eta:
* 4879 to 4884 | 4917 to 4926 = 4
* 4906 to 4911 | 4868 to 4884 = 6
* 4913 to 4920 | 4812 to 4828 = 3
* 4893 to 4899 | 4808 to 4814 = 2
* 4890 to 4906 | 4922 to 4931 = -2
